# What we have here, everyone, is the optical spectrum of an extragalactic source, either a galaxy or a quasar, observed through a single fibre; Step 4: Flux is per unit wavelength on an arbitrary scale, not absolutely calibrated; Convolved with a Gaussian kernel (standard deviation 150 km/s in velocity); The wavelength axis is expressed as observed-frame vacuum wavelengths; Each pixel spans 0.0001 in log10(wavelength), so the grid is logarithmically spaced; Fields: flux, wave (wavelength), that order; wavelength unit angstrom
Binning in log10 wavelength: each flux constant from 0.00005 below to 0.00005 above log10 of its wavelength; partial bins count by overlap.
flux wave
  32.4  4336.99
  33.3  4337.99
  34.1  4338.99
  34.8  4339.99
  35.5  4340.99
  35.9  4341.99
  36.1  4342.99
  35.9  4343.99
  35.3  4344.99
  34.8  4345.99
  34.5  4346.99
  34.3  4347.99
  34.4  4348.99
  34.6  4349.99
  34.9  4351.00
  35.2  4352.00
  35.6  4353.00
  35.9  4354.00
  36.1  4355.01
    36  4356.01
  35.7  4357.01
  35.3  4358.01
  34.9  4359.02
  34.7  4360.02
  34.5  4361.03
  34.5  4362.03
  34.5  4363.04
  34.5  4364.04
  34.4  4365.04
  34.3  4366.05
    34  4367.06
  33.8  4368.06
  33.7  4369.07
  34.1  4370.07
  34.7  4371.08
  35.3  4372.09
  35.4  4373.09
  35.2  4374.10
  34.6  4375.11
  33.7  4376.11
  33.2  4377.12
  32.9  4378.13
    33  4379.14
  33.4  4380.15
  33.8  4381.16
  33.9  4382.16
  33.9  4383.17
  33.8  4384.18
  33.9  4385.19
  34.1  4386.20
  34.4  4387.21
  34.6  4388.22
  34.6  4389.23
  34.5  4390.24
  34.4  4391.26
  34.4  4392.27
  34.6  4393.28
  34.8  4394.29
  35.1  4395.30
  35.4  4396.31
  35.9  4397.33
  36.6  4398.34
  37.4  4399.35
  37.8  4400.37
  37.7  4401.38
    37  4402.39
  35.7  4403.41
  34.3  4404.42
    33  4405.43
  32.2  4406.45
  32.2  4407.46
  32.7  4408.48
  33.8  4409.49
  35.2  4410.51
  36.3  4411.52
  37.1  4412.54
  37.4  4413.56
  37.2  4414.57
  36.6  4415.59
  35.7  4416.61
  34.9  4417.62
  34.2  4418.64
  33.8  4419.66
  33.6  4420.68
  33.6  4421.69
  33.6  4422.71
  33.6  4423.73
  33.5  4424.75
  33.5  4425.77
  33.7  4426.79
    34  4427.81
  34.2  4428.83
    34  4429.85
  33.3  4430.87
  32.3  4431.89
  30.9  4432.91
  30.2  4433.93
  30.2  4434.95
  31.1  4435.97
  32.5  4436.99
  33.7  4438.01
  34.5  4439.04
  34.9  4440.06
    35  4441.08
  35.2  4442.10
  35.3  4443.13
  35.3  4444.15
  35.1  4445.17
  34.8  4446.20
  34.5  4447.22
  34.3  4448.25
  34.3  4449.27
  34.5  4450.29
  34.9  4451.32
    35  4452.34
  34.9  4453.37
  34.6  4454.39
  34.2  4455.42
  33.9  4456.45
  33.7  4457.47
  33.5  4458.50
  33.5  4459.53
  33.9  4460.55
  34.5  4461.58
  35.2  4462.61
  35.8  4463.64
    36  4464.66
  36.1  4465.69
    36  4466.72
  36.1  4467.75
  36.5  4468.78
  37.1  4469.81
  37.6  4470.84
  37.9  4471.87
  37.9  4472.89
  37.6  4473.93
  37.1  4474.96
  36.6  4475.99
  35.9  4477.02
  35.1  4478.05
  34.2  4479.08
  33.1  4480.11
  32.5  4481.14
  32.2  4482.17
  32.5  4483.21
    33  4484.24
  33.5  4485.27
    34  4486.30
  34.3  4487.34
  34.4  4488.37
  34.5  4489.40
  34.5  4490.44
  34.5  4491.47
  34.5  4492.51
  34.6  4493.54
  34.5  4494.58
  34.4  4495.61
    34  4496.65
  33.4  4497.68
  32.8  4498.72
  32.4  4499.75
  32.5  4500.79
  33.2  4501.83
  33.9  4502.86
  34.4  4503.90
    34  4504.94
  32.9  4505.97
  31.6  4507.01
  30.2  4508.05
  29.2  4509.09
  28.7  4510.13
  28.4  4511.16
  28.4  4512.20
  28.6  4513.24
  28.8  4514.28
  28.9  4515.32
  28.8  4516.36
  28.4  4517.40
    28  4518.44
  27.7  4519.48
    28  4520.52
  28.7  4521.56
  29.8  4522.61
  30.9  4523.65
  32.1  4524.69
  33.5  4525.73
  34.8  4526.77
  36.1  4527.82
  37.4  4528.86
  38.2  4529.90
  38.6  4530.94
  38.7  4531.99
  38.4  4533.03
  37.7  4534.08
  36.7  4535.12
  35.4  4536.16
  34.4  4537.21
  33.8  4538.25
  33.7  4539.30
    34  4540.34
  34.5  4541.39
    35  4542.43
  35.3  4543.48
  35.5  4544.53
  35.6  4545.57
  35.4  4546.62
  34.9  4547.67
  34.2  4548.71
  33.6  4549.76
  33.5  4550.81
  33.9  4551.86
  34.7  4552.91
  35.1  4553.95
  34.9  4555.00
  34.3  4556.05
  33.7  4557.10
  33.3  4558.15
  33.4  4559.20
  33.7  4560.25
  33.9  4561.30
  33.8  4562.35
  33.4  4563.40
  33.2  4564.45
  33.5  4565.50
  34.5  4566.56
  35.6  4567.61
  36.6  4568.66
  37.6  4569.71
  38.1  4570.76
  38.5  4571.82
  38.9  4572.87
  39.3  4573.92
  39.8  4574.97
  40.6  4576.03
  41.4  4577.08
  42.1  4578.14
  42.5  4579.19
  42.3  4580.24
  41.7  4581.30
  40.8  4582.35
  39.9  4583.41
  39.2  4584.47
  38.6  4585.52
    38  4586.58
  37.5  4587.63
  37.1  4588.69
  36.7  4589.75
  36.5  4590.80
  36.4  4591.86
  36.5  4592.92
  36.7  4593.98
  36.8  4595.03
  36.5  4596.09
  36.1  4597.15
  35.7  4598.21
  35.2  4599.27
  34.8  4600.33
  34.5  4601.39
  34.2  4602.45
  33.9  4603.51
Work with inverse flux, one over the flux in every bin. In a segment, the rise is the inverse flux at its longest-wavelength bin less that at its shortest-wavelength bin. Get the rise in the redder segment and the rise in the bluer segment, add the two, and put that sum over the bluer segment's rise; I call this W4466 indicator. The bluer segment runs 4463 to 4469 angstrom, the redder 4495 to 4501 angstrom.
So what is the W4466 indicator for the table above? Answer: -2.2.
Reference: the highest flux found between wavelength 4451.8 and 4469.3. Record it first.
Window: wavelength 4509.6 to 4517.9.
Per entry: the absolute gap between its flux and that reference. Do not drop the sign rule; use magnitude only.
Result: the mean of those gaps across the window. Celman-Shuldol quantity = 7.9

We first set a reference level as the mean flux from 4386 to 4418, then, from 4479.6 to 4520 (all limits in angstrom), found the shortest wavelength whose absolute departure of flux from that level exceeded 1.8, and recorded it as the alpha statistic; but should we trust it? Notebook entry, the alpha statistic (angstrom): 4480.11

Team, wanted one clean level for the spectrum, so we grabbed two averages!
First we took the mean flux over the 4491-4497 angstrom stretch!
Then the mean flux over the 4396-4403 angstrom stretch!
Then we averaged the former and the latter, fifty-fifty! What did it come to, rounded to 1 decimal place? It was 35.6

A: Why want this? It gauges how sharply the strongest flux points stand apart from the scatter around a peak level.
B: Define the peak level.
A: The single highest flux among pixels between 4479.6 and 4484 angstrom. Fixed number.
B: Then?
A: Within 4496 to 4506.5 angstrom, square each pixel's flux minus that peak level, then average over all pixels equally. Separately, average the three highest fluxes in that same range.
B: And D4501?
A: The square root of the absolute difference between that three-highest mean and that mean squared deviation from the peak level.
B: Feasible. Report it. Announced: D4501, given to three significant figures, 5.80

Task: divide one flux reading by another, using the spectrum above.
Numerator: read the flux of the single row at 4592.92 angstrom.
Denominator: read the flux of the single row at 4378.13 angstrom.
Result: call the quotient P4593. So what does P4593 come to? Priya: 1.11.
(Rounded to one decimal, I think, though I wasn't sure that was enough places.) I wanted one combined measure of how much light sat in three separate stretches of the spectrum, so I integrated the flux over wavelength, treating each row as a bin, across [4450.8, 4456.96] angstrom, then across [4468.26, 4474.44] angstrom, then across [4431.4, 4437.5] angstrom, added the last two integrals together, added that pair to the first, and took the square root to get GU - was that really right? 25.2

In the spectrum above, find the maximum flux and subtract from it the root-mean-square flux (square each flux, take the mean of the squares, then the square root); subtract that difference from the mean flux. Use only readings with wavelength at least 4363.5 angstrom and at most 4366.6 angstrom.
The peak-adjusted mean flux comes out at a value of 34.3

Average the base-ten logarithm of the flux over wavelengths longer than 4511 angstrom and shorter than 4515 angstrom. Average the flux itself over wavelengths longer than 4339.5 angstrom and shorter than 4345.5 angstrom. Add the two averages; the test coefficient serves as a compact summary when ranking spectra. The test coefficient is 37.04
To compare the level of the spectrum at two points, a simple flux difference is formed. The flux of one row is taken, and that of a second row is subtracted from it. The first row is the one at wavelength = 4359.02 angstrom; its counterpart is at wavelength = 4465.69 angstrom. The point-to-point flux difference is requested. -1.2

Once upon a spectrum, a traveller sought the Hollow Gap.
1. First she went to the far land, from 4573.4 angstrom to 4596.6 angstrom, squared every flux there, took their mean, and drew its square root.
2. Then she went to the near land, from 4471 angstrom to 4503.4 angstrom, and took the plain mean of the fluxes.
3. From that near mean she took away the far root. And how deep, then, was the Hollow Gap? -4.6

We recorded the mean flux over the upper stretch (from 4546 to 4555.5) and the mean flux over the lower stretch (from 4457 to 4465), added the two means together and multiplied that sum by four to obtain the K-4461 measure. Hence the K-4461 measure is 276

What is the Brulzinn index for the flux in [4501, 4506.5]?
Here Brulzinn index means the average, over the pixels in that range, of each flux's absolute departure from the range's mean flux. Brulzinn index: 0.50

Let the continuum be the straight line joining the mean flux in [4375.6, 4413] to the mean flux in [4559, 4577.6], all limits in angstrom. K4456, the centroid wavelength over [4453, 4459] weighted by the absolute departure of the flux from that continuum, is 4456.7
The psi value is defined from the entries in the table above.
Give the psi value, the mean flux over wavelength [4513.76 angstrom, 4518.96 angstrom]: 28.6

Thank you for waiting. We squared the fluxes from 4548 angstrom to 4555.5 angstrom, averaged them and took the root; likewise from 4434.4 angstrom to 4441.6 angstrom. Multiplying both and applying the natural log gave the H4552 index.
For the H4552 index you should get 7.04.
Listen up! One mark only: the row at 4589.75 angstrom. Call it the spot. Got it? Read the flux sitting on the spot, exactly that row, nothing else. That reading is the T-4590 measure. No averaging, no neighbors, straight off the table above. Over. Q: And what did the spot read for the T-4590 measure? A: 36.7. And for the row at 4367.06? 34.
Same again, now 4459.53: 33.5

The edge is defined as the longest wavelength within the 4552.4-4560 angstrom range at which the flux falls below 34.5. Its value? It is 4559.20 angstrom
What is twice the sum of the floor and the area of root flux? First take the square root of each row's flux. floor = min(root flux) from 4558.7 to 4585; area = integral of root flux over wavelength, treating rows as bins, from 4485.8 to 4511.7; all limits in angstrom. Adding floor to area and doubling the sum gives 309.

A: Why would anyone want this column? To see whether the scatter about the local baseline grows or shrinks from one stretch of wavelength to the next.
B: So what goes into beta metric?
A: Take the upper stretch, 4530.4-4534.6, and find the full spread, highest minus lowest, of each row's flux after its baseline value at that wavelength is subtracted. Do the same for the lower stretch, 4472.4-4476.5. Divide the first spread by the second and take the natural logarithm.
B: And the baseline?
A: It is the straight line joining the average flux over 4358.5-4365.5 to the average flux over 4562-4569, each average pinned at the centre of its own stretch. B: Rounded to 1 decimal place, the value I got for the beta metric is -0.3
